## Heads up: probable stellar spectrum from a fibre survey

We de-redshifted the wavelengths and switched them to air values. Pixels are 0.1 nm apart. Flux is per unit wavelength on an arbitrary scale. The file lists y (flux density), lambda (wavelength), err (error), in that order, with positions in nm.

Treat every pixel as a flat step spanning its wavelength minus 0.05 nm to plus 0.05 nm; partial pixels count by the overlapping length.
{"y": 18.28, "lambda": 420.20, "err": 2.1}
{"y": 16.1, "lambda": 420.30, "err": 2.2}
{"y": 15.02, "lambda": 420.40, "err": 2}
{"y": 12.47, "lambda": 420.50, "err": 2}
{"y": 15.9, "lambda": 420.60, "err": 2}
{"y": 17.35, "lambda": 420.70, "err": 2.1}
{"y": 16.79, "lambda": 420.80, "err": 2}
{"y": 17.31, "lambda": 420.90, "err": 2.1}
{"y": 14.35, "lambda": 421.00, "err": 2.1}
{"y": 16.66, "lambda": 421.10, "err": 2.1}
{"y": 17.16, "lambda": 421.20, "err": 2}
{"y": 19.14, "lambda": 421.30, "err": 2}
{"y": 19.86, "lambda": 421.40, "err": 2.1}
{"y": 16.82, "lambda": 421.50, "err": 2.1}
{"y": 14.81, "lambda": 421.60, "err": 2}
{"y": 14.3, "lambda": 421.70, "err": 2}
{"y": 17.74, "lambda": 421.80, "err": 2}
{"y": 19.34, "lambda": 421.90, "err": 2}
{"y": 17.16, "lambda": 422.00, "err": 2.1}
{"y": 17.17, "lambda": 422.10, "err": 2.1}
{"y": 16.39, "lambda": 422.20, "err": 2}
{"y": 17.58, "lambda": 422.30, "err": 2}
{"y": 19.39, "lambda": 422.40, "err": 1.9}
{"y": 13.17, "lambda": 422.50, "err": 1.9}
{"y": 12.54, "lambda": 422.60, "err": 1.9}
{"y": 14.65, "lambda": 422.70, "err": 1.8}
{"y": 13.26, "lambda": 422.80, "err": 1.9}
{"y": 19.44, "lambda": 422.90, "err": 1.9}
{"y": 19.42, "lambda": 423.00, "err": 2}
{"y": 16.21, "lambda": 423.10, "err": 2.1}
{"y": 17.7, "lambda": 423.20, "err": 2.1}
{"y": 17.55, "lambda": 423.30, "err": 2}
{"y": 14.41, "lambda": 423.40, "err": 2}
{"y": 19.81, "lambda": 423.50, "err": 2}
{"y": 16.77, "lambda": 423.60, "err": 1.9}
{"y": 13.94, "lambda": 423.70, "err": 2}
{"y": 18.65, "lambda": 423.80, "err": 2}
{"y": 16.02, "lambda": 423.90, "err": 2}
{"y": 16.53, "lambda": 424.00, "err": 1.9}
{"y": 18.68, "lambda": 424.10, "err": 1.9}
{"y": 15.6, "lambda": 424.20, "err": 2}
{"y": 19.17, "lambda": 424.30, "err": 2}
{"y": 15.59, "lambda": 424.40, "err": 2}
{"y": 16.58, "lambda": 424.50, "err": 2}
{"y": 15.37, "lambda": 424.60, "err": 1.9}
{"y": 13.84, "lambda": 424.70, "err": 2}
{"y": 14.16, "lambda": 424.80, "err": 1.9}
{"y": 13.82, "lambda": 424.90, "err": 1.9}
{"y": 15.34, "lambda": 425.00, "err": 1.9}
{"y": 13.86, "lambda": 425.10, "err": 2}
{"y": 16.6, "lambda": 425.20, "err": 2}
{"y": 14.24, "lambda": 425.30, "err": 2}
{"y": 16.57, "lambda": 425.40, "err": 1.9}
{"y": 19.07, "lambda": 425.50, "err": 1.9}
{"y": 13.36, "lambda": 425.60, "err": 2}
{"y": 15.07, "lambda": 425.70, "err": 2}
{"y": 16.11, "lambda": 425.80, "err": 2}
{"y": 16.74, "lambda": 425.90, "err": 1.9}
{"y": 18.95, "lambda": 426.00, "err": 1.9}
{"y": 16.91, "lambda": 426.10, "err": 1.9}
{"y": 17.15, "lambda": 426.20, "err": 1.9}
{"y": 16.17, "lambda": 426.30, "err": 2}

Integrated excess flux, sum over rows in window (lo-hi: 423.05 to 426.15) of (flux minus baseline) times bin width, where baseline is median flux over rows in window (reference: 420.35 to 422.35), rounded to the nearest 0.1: -2.3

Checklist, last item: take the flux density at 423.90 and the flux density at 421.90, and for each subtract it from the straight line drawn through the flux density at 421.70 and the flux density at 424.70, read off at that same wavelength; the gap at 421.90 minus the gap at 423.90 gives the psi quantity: -3.0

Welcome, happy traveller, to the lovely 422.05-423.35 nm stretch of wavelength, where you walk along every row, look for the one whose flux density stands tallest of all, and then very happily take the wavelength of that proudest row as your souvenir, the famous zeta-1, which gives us 422.90 nm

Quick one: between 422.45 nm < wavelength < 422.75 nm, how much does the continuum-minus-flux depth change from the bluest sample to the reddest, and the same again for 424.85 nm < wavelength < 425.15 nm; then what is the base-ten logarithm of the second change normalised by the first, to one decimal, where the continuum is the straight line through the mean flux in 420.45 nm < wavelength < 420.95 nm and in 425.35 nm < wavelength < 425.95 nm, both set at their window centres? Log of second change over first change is -1.7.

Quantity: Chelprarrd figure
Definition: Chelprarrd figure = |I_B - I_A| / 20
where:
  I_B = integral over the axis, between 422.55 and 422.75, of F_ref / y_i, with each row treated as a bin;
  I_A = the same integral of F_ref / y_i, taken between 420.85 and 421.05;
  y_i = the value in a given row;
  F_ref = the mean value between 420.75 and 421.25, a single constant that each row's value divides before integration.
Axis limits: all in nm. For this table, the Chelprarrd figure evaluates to 0.0017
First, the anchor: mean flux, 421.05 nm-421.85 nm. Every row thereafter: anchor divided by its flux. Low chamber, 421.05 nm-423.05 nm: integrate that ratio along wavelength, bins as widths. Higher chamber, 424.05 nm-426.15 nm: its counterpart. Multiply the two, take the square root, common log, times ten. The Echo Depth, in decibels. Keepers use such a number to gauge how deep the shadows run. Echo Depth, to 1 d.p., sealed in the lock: 3.4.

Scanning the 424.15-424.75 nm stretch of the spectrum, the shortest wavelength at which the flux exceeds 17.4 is 424.30 nm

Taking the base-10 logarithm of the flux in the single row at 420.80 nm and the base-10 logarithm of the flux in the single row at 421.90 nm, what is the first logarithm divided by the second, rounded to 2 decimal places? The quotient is 0.95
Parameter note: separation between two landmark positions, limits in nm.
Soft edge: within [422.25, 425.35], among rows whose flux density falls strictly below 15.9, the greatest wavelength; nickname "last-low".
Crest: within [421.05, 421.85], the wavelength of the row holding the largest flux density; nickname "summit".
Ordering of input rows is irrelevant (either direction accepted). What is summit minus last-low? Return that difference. -3.90 nm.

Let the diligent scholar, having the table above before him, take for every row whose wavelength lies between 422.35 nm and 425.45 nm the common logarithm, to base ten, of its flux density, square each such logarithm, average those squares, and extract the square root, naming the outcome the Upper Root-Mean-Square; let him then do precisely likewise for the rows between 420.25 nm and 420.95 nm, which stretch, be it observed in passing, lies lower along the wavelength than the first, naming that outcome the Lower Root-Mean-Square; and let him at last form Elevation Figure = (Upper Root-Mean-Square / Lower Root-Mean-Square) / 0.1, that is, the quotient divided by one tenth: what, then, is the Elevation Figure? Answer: 10.0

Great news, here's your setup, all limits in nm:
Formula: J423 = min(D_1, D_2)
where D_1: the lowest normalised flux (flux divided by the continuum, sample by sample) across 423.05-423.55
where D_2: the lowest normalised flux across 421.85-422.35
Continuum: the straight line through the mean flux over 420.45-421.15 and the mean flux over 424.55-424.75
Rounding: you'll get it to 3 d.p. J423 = 0.960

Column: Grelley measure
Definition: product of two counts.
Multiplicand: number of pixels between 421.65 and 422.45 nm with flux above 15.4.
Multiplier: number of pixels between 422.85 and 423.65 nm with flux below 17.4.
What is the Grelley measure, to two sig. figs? 21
